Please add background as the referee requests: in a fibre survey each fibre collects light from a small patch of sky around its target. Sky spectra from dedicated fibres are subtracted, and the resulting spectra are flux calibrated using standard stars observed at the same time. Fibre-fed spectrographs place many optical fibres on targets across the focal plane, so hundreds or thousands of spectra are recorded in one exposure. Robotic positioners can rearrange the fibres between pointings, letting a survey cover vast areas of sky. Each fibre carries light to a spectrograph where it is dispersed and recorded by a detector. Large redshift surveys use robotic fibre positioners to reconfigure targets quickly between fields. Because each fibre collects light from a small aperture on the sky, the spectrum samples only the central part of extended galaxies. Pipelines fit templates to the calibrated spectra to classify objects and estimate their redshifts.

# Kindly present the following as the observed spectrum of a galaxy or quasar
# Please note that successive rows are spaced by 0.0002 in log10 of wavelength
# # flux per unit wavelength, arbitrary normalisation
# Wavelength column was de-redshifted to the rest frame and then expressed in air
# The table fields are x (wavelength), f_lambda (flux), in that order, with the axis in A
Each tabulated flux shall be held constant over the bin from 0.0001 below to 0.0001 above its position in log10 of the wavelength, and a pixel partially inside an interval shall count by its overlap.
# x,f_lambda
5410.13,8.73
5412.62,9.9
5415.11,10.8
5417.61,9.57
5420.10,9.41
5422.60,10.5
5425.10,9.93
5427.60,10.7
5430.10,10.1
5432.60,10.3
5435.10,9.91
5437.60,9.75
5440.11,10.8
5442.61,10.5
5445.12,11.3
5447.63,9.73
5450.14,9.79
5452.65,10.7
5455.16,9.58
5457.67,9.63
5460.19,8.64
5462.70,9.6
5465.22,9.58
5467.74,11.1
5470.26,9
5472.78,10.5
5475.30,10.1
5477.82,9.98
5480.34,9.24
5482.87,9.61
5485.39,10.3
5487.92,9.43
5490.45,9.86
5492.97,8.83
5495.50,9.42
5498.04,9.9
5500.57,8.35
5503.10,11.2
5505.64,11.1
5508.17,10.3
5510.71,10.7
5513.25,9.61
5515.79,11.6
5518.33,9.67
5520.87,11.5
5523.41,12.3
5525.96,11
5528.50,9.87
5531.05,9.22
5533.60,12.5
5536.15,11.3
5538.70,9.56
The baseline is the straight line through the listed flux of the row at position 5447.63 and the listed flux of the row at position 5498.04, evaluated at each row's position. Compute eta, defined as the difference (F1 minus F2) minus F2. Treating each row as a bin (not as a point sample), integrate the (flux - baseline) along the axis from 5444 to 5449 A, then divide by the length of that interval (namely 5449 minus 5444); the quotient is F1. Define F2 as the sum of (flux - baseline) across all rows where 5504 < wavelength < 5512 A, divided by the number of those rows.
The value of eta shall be -0.8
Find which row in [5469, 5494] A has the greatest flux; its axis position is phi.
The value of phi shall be 5472.78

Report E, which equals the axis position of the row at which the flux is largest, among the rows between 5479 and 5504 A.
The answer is 5503.10 A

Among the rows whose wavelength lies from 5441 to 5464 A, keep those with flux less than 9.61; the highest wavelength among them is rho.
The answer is 5462.70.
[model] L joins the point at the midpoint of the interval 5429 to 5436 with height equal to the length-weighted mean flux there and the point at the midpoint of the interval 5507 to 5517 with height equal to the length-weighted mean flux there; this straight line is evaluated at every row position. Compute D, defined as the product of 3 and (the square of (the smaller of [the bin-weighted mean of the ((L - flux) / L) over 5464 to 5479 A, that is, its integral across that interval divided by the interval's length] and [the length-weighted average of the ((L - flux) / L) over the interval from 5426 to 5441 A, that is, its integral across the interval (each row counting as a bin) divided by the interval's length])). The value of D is 0.000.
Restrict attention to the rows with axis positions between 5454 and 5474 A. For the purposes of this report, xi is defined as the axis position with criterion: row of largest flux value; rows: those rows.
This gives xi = 5467.74 A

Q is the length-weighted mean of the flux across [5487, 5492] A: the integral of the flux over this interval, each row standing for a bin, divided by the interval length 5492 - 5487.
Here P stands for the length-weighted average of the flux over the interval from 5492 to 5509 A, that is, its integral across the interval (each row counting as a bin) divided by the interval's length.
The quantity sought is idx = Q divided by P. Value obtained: 0.97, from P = 9.9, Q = 9.6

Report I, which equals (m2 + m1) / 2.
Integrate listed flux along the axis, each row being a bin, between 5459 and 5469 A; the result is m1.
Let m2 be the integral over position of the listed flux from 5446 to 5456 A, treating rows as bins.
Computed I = 99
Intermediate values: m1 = 97.4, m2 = 100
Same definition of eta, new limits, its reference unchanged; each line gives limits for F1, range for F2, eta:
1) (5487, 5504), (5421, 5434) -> -1.6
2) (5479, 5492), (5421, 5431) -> -1.5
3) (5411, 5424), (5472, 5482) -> 0.1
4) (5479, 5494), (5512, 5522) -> -1.6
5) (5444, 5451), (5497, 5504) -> 0.7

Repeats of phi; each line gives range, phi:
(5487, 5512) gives 5503.10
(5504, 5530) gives 5523.41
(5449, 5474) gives 5467.74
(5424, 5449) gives 5445.12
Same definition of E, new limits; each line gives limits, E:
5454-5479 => 5467.74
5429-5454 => 5445.12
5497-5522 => 5515.79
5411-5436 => 5415.11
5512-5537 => 5533.60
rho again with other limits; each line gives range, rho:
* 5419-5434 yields 5420.10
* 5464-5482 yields 5480.34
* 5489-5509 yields 5500.57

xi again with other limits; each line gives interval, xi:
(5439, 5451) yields 5445.12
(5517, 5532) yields 5523.41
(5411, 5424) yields 5415.11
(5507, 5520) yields 5515.79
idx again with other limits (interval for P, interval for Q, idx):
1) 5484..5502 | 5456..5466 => 0.99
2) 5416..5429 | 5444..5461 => 0.99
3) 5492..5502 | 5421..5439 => 1.11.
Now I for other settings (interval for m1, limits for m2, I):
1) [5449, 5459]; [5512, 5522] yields 103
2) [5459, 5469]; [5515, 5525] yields 105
